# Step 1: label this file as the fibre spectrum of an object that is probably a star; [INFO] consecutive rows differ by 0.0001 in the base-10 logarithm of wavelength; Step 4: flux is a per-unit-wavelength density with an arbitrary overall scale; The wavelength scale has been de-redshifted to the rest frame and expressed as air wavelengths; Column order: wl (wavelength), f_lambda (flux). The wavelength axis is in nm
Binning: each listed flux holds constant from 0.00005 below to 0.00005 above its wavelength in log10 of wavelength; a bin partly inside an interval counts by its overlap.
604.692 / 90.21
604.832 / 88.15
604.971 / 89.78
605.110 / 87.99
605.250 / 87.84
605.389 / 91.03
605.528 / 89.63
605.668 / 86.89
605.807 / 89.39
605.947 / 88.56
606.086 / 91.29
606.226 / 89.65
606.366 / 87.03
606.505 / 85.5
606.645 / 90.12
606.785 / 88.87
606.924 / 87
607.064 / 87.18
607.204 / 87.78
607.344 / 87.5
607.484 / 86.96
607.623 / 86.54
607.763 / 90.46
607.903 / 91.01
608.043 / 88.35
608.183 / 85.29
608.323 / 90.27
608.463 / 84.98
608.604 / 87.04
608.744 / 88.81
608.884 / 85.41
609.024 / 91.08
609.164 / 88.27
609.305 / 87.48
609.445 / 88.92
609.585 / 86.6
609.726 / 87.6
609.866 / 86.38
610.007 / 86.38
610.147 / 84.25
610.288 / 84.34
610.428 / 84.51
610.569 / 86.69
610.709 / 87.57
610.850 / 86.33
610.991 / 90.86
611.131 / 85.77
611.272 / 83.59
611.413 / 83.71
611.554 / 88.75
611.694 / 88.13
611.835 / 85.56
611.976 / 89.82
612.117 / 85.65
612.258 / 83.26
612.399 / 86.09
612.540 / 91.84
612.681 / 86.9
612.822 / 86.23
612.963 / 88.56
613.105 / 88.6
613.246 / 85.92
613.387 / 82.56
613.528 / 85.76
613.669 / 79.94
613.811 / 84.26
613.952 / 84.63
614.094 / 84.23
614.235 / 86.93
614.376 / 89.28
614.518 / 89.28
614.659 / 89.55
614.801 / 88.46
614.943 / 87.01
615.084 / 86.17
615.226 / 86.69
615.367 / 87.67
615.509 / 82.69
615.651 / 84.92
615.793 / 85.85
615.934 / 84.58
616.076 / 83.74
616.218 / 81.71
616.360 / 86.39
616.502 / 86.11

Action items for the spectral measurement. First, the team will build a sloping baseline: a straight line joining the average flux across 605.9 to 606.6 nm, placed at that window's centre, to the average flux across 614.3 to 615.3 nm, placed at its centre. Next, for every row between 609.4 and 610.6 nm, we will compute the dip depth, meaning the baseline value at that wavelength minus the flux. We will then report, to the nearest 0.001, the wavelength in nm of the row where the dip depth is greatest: 610.147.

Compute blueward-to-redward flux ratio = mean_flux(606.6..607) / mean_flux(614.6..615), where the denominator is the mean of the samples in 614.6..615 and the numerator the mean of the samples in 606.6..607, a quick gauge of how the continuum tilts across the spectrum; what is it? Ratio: 1.00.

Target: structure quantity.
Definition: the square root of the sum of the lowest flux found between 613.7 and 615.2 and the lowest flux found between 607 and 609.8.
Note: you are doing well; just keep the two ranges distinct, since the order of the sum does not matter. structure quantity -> 13.0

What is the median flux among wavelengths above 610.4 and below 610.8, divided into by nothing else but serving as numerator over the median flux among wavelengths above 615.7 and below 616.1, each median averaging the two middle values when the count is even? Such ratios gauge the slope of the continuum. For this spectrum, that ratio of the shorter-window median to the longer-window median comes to 1.02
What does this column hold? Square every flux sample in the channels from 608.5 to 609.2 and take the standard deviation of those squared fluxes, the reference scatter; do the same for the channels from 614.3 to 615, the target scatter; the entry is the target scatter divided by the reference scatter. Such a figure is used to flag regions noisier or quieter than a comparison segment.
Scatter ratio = 0.5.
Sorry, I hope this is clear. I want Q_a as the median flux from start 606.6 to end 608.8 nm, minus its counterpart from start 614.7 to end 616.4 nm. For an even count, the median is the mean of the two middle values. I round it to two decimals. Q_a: 1.63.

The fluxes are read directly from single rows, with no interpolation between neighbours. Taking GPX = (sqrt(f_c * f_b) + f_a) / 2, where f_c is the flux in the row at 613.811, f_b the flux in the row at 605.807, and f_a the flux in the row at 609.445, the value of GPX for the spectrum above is 87.9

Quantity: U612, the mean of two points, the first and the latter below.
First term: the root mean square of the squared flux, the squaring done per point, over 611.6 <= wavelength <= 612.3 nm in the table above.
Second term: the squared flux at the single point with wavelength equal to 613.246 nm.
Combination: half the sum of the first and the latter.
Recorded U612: 7439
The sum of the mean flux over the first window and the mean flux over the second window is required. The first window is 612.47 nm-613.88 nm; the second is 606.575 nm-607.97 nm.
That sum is 174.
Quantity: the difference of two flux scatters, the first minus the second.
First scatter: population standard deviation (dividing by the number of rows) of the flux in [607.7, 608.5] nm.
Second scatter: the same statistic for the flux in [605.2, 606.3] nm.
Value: 1.0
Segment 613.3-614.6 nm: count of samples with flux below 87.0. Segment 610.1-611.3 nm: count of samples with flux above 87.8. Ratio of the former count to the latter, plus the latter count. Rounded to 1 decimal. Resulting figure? 8.0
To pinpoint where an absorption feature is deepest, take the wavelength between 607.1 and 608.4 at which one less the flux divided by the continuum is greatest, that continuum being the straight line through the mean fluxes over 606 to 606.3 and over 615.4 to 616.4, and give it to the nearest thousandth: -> 608.183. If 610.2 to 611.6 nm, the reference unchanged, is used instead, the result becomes 611.272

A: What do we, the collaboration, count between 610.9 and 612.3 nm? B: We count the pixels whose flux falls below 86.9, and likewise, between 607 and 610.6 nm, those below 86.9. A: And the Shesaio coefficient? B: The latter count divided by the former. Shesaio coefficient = 1.8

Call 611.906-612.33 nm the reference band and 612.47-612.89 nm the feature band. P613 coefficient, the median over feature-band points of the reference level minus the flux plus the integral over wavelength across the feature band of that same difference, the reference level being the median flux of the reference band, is -2.4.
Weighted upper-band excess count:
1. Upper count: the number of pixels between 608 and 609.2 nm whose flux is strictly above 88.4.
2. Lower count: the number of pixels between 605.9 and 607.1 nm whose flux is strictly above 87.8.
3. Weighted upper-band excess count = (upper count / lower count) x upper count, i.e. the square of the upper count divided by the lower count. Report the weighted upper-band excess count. 1.8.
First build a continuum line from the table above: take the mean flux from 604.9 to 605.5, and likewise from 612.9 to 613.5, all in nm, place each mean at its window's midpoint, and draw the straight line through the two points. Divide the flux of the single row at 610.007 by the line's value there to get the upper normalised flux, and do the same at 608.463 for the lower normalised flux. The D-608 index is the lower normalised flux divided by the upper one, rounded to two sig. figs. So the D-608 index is 0.98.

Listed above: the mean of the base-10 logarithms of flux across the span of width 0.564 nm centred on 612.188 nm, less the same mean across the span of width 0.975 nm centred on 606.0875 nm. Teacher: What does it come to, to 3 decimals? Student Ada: -0.011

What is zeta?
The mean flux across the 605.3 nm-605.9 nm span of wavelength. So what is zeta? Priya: 89.2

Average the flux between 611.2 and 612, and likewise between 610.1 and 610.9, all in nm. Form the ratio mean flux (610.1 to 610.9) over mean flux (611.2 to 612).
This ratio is 0.99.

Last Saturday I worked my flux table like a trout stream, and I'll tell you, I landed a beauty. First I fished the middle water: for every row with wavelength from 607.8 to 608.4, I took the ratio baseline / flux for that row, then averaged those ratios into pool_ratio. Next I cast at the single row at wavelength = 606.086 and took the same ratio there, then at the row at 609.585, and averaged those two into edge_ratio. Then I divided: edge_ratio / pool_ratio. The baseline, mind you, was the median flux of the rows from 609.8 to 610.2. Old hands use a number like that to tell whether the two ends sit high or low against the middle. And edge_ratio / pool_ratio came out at 0.998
